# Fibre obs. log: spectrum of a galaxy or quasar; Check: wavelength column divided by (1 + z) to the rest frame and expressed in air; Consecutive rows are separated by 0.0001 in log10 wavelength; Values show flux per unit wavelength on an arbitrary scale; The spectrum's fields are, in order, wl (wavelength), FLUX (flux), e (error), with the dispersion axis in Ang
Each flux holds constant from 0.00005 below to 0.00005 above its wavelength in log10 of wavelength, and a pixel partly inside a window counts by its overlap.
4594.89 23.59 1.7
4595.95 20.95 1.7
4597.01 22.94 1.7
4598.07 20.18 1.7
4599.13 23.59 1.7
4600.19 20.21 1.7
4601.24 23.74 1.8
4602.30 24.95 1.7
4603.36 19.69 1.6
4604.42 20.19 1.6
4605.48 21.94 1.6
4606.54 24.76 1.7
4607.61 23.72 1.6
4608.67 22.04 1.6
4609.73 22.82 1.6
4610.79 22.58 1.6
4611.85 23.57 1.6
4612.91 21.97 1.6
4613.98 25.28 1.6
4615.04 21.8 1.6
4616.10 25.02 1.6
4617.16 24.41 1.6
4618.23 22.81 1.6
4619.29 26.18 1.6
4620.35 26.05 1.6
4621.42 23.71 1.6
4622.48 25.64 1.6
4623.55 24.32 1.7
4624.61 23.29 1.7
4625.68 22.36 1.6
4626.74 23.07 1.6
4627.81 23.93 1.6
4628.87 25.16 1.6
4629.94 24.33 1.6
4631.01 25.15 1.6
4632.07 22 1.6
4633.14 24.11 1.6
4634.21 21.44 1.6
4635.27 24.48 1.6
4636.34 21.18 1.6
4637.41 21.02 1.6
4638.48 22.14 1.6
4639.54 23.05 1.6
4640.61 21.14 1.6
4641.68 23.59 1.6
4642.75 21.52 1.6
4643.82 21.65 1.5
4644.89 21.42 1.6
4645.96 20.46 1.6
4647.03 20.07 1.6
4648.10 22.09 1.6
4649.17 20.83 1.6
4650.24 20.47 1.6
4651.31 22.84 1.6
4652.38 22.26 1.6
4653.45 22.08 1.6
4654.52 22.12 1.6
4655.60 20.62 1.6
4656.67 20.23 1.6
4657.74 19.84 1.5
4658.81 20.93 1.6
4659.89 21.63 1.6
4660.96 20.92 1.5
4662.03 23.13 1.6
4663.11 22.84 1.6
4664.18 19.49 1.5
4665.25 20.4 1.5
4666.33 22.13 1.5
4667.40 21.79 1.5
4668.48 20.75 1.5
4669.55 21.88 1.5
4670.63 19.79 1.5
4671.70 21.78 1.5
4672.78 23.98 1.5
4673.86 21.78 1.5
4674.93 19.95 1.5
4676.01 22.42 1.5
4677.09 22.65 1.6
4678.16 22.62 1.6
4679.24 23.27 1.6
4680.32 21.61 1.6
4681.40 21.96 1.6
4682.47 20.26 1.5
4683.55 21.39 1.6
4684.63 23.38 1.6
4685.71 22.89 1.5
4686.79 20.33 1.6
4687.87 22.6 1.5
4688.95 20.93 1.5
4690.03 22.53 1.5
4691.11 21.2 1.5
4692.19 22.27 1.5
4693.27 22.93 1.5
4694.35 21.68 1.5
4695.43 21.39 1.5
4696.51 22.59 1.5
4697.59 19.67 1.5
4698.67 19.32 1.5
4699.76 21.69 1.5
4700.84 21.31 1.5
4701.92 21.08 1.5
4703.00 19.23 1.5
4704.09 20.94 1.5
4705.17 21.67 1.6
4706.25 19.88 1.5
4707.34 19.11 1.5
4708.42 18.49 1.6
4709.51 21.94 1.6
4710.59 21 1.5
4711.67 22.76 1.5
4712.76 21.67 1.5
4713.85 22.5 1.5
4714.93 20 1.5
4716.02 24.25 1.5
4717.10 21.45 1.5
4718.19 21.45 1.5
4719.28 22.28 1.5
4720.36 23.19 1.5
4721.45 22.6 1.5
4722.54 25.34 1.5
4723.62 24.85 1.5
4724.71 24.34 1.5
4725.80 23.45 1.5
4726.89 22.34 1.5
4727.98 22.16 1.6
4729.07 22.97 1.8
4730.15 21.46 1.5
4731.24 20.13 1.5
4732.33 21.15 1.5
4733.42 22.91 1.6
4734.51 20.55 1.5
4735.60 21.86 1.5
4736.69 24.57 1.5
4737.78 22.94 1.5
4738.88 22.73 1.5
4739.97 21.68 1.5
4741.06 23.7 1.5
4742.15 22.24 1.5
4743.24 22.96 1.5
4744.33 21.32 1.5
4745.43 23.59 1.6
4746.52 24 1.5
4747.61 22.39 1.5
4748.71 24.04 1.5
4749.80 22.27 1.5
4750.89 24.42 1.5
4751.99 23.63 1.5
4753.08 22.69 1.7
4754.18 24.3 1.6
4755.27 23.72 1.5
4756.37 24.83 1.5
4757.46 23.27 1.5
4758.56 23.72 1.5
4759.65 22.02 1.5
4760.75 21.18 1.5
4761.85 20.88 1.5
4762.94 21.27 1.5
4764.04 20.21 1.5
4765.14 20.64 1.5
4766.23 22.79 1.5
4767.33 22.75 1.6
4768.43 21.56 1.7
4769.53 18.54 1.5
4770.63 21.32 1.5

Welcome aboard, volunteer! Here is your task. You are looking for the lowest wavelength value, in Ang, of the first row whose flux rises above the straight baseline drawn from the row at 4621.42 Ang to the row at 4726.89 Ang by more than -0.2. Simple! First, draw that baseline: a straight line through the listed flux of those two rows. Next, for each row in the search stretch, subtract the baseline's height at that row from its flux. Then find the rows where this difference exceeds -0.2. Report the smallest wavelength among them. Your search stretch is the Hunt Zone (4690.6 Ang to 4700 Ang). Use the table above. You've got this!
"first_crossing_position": 4693.27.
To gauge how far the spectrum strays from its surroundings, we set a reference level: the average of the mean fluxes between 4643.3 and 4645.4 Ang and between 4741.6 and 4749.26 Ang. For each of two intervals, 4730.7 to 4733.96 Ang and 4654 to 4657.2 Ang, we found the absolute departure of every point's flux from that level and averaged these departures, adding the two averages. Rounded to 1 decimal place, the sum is 2.5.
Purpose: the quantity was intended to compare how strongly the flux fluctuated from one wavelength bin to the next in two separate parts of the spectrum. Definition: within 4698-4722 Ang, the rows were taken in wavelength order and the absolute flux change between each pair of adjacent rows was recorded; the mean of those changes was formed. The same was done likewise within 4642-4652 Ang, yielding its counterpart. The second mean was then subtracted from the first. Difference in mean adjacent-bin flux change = 0.48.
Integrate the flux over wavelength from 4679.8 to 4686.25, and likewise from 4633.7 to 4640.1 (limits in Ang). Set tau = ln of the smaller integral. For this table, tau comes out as 4.95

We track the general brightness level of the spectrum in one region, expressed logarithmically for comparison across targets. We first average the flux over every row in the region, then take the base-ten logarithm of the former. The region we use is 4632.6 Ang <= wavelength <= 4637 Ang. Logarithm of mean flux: 1.36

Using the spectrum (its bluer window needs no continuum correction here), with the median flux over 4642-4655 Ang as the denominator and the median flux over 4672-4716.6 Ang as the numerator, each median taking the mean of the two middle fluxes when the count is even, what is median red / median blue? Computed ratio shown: 1.00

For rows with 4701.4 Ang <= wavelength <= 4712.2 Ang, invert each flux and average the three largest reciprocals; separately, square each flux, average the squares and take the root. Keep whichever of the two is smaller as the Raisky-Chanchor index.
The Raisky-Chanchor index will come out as 0.0528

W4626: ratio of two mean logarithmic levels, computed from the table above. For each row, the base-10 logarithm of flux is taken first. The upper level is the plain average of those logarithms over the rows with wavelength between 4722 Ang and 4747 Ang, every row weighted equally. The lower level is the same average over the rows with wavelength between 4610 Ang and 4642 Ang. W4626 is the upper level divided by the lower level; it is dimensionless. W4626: 0.99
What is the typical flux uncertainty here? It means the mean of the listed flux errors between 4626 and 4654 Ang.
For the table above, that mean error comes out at 1.60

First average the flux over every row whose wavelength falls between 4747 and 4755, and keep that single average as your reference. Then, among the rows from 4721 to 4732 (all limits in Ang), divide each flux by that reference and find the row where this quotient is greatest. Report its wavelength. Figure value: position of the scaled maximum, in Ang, 4722.54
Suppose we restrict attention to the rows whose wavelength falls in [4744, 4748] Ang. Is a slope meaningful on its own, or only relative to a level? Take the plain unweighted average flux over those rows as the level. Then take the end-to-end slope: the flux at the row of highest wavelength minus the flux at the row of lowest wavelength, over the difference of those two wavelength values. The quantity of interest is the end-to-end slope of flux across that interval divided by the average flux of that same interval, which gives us 0.014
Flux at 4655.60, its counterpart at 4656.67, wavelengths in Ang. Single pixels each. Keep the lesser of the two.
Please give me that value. 20.2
